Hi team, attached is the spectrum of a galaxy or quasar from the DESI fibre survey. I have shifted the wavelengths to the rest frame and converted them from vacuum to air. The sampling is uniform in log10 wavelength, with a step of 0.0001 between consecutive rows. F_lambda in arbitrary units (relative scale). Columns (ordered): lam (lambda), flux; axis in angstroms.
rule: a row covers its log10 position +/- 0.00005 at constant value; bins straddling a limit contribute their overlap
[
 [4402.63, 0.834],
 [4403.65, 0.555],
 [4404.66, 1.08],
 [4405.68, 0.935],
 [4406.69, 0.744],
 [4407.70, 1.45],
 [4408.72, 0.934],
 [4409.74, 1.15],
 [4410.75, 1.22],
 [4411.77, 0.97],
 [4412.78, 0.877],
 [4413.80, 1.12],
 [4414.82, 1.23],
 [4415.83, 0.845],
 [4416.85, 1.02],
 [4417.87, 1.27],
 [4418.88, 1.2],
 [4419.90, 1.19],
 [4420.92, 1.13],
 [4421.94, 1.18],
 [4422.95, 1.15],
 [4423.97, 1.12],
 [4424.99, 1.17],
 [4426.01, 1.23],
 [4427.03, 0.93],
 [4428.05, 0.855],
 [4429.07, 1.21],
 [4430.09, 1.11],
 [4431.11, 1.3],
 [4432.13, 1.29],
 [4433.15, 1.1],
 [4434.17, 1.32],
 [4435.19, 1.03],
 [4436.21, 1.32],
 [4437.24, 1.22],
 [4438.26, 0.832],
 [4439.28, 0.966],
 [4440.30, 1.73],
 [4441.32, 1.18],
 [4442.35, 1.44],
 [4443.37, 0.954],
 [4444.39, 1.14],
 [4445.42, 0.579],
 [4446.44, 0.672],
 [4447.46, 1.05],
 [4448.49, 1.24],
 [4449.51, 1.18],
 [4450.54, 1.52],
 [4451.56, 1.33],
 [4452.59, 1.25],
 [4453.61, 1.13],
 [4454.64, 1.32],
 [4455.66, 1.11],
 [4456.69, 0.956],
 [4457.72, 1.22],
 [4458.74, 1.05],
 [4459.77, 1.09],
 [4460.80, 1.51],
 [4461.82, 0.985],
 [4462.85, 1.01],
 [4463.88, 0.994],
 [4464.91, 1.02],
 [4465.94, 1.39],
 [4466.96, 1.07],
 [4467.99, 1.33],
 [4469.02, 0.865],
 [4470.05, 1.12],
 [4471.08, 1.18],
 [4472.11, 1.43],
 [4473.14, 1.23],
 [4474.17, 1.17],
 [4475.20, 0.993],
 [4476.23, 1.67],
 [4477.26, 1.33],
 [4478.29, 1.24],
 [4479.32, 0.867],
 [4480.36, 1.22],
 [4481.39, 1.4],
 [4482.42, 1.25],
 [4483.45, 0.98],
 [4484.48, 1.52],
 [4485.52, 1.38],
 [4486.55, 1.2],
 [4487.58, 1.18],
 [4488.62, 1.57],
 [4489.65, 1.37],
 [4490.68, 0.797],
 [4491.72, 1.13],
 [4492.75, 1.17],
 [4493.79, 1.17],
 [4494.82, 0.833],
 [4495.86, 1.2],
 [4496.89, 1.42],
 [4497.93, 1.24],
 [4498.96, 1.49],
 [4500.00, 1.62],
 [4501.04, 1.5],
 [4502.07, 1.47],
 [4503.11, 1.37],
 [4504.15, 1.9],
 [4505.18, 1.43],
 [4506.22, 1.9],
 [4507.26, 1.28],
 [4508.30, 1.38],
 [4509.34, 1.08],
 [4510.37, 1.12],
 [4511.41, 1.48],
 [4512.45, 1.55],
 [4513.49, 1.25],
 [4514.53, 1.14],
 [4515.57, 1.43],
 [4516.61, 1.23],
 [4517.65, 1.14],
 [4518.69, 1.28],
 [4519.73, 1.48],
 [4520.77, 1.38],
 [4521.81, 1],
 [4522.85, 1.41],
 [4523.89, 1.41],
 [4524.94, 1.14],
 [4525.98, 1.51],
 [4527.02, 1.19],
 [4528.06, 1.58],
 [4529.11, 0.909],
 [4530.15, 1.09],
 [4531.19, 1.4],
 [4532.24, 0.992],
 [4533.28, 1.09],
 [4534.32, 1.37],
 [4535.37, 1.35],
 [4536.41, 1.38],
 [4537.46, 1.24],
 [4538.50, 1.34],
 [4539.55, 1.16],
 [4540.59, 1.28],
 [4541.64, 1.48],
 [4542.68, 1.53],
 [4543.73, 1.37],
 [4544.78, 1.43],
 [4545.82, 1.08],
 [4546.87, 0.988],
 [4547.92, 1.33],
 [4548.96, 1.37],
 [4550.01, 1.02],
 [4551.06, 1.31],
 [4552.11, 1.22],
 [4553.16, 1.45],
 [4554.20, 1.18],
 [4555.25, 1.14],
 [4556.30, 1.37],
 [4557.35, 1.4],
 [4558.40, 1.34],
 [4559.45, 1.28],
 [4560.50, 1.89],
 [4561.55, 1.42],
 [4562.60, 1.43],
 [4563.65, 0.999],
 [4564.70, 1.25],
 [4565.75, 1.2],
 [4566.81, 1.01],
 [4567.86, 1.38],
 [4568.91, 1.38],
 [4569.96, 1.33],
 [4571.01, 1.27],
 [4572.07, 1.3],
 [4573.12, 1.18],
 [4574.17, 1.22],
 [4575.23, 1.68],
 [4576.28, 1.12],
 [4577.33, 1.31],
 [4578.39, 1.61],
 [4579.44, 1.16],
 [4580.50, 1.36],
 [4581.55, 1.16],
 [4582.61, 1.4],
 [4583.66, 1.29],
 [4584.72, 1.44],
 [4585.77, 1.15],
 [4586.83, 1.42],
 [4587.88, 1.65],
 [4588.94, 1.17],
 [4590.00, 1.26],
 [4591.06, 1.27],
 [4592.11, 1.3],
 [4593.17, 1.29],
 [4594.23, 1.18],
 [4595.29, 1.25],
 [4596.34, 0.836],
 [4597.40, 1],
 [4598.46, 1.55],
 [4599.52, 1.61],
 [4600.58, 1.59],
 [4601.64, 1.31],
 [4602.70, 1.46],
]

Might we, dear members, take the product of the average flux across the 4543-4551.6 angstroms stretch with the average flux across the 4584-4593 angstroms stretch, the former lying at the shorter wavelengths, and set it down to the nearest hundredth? 1.65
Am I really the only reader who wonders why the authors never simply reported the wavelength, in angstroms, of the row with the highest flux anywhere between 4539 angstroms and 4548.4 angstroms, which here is 4542.68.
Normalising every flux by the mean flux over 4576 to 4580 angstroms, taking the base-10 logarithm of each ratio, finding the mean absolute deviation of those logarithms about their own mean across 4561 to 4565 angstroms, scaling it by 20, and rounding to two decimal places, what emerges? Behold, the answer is 1.06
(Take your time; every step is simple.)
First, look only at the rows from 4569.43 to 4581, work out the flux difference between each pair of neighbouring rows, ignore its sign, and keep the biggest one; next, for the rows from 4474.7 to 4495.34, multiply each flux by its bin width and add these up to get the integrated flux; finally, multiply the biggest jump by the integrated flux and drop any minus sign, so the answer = 14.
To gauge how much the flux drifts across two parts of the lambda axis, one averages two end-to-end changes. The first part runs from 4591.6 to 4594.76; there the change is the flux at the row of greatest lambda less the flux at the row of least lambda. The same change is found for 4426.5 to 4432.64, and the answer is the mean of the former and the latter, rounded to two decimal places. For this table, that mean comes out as 0.12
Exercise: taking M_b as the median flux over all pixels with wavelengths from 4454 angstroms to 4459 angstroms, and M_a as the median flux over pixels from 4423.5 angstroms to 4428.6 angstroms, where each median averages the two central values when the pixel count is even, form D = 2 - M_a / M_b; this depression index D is 0.99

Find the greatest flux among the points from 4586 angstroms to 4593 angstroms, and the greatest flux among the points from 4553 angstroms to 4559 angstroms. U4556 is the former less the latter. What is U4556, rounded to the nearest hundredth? 0.20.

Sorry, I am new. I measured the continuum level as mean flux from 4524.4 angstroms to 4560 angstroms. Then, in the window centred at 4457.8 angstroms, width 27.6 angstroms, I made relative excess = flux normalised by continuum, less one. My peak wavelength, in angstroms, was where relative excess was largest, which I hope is 4450.54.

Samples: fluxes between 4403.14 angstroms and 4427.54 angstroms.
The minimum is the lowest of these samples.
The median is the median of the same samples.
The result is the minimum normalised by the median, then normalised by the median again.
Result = 0.44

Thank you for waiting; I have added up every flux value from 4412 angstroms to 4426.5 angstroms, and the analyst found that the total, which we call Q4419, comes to 15.7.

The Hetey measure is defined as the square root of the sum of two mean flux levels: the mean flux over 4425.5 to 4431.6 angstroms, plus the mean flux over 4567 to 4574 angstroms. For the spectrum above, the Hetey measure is 1.55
